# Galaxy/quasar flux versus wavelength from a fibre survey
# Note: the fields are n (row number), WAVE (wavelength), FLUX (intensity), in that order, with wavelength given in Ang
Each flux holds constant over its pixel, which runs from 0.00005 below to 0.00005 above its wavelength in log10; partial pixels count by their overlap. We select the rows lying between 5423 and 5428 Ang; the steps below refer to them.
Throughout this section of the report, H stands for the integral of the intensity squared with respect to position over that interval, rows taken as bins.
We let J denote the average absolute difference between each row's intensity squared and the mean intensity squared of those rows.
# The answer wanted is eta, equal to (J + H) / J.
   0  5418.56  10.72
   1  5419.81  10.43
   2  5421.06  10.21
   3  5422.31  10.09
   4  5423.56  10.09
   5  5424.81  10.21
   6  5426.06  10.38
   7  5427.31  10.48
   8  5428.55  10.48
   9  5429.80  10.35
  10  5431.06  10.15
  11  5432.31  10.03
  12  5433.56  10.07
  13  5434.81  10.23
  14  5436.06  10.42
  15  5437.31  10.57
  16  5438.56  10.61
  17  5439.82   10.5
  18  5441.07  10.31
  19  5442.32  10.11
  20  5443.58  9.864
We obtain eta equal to 185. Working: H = 531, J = 2.9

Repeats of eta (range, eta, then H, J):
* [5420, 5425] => 425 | 516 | 1.2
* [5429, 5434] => 254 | 516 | 2.0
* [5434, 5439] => 198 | 546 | 2.8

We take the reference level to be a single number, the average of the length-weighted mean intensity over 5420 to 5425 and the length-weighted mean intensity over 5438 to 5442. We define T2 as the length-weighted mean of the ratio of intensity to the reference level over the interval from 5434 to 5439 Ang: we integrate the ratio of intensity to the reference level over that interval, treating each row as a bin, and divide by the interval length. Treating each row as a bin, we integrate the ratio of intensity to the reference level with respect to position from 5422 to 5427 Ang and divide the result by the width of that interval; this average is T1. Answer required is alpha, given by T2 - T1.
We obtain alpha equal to 0.023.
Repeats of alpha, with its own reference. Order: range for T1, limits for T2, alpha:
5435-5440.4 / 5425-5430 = -0.007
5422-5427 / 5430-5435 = -0.009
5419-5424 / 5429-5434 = -0.006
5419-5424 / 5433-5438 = 0.013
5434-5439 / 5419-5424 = -0.023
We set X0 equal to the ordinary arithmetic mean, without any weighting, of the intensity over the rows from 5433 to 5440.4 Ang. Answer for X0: 10.4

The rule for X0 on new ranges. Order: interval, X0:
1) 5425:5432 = 10.4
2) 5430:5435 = 10.1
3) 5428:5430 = 10.4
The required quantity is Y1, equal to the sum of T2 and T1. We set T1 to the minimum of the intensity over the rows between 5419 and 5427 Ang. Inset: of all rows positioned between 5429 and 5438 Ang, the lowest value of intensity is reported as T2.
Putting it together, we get 20.1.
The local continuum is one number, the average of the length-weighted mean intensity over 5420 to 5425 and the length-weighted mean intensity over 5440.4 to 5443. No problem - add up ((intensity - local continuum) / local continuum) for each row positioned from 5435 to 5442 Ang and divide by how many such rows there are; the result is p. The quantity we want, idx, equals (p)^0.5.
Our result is 0.17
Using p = 0.030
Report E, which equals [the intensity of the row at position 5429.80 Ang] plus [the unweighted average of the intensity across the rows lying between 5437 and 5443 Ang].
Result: 20.8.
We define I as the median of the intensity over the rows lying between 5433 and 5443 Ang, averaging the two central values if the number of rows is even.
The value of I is 10.4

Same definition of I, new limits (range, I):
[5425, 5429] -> 10.5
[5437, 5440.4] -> 10.6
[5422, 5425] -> 10.1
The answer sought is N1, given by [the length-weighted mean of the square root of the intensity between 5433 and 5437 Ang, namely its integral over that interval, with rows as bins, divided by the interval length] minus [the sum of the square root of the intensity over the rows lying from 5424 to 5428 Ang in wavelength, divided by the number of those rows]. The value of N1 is -0.010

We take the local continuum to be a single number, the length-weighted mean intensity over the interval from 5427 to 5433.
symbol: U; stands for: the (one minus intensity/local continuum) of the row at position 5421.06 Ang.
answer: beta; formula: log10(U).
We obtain -2.11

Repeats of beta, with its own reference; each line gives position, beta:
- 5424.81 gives -2.11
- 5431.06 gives -1.87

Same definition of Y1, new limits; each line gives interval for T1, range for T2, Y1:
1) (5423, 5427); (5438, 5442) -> 20.4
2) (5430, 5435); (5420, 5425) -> 20.1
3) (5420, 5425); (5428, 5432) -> 20.2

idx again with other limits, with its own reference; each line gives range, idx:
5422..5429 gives 0.10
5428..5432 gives 0.12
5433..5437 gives 0.08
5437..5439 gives 0.20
